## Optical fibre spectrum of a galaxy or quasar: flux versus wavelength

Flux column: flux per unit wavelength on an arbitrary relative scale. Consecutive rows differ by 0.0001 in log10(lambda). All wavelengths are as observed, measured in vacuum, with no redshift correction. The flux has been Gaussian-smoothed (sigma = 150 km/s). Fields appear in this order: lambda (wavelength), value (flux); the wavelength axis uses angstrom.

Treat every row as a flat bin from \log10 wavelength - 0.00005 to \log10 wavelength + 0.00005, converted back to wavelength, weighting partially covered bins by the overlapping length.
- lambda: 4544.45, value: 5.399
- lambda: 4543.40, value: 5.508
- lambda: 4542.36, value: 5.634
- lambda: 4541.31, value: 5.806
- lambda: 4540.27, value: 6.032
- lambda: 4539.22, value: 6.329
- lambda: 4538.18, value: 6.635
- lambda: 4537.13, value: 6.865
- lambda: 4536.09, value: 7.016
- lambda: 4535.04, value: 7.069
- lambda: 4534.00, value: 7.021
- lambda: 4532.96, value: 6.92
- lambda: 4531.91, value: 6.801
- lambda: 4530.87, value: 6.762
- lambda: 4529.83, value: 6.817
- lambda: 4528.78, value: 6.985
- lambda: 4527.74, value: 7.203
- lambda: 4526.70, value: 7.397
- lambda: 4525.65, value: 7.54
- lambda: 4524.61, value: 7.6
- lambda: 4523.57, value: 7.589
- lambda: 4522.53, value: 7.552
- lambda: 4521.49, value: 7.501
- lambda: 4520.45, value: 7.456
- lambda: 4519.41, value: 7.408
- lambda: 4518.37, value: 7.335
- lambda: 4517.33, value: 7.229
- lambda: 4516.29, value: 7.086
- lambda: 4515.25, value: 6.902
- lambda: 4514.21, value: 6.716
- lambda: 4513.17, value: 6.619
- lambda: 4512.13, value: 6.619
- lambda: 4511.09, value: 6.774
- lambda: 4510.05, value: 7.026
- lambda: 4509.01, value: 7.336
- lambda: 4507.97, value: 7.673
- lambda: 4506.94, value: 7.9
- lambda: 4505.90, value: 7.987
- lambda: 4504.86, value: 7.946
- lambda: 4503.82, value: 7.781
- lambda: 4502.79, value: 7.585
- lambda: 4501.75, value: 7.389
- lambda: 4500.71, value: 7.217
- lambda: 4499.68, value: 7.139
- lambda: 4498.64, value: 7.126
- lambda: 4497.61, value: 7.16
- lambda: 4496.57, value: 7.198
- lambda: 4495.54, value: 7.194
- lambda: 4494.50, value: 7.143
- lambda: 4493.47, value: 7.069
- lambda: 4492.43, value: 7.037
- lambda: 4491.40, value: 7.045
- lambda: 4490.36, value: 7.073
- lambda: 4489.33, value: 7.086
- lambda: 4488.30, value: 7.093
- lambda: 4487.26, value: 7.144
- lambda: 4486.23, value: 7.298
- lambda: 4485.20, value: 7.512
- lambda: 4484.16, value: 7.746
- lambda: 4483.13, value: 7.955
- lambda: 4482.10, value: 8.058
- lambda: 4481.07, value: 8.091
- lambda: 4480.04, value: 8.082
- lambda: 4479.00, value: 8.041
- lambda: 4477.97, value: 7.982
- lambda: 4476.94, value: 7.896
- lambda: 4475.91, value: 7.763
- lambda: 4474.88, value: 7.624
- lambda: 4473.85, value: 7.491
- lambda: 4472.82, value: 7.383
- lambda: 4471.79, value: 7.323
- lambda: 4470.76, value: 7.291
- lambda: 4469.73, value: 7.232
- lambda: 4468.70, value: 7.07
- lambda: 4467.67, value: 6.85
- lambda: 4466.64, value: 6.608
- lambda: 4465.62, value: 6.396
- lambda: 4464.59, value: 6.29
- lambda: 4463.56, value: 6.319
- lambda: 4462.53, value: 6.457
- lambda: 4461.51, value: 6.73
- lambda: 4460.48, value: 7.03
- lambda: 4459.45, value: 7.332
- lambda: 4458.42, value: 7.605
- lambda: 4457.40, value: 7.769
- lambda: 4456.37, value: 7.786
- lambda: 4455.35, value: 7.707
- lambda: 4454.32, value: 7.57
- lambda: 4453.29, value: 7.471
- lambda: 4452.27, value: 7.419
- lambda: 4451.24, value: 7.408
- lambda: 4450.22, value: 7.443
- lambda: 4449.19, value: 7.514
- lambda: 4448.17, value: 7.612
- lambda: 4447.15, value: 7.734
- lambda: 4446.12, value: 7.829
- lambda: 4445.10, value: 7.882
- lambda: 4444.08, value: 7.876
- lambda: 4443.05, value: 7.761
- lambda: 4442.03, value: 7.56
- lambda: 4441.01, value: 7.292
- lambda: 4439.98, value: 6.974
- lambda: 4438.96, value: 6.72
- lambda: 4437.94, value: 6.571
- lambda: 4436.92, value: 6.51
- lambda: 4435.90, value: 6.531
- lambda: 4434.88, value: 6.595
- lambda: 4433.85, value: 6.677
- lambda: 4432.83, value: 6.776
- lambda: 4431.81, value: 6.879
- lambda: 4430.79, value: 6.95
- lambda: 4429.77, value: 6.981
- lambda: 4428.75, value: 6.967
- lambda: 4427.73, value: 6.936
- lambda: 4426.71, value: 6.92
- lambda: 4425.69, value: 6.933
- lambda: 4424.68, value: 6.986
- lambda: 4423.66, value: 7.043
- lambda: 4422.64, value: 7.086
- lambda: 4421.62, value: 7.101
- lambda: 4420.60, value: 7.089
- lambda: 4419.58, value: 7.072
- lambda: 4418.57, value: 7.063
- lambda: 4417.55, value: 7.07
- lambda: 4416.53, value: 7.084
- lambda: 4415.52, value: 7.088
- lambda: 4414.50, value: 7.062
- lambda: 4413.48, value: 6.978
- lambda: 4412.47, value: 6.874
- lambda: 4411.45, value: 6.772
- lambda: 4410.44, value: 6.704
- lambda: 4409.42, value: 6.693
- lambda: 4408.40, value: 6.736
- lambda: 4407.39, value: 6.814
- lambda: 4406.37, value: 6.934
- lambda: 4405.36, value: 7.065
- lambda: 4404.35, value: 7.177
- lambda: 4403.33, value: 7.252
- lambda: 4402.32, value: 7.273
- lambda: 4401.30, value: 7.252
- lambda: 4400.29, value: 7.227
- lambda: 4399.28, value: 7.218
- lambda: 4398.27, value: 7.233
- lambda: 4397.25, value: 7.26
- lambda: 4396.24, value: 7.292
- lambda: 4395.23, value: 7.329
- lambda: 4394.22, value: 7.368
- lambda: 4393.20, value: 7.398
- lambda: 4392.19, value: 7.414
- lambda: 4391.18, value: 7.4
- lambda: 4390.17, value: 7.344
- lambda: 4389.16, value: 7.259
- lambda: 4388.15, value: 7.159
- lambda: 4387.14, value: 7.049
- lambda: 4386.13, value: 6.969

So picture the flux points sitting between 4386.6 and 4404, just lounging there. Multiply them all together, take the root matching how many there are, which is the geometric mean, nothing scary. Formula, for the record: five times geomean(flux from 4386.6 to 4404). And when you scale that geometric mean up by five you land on 36.4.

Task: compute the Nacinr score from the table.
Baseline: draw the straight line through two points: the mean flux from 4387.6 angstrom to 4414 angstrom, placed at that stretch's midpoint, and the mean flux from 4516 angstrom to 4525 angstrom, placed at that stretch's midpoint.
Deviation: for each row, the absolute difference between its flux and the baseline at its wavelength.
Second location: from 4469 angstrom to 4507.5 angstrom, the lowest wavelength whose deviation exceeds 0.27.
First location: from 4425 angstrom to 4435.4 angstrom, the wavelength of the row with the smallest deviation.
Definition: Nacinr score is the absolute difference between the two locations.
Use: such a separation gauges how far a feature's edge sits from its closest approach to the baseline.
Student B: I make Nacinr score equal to 45.1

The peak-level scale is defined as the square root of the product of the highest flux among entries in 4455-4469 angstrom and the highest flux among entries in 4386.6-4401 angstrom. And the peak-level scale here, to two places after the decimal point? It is 7.60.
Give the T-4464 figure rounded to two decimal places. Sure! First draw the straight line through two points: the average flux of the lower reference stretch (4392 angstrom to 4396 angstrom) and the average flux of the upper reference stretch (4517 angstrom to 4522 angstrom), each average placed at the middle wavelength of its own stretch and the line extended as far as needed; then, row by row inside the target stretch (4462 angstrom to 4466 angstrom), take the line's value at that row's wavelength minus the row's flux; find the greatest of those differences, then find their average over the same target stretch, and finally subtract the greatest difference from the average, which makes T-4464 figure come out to -0.08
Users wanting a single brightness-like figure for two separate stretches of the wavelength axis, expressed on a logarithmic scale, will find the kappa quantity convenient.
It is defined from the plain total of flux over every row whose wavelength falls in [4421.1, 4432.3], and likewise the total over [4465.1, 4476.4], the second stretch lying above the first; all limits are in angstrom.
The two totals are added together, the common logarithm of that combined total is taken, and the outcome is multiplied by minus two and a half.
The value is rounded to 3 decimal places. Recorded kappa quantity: -5.482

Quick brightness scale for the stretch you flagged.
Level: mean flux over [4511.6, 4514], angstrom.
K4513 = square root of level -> 2.57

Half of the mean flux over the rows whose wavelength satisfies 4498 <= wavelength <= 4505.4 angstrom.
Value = 3.727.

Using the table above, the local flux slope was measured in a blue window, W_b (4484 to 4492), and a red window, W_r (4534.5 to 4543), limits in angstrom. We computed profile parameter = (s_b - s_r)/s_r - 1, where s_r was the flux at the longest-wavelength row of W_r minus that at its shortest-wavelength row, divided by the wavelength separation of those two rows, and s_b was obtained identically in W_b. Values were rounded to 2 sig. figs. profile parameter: -1.5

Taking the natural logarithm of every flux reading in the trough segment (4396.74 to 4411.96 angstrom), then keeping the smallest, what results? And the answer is 1.90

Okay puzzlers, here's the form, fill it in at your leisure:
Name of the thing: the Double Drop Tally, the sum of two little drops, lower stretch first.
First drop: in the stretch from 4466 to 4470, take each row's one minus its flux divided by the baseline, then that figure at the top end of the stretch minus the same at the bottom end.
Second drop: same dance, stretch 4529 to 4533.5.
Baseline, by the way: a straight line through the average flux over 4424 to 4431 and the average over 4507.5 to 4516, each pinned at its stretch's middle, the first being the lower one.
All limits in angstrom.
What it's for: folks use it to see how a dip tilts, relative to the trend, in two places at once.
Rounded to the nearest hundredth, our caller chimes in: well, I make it -0.10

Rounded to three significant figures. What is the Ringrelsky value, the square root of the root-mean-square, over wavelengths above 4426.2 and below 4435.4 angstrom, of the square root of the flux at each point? 1.62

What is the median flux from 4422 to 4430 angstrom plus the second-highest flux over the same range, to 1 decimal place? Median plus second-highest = 14.0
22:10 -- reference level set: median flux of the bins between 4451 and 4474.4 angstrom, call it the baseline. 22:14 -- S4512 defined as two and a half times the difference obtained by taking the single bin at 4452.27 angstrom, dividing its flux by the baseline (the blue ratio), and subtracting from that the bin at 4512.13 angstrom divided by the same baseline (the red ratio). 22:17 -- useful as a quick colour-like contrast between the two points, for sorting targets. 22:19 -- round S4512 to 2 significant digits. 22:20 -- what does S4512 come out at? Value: 0.27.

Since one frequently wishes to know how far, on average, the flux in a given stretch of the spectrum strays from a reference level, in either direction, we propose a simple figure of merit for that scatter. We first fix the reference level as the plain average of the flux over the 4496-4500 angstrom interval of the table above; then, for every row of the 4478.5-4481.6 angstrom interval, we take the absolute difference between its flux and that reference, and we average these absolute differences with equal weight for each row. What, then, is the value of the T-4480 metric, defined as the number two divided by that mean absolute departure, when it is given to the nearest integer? 2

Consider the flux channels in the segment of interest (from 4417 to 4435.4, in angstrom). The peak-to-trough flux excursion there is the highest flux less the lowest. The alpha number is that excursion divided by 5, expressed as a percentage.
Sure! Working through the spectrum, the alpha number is 10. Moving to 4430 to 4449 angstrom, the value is 27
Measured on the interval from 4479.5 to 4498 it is 21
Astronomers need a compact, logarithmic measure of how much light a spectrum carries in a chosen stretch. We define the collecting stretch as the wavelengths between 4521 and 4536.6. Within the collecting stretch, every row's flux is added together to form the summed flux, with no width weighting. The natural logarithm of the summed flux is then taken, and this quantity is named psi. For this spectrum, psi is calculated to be 4.68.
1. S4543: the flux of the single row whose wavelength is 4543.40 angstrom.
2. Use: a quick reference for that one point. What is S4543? 5.508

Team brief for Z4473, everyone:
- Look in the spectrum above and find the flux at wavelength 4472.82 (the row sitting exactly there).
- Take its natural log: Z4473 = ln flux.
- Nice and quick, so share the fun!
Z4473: 2.00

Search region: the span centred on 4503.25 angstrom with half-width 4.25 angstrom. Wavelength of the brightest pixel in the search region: 4505.90 angstrom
